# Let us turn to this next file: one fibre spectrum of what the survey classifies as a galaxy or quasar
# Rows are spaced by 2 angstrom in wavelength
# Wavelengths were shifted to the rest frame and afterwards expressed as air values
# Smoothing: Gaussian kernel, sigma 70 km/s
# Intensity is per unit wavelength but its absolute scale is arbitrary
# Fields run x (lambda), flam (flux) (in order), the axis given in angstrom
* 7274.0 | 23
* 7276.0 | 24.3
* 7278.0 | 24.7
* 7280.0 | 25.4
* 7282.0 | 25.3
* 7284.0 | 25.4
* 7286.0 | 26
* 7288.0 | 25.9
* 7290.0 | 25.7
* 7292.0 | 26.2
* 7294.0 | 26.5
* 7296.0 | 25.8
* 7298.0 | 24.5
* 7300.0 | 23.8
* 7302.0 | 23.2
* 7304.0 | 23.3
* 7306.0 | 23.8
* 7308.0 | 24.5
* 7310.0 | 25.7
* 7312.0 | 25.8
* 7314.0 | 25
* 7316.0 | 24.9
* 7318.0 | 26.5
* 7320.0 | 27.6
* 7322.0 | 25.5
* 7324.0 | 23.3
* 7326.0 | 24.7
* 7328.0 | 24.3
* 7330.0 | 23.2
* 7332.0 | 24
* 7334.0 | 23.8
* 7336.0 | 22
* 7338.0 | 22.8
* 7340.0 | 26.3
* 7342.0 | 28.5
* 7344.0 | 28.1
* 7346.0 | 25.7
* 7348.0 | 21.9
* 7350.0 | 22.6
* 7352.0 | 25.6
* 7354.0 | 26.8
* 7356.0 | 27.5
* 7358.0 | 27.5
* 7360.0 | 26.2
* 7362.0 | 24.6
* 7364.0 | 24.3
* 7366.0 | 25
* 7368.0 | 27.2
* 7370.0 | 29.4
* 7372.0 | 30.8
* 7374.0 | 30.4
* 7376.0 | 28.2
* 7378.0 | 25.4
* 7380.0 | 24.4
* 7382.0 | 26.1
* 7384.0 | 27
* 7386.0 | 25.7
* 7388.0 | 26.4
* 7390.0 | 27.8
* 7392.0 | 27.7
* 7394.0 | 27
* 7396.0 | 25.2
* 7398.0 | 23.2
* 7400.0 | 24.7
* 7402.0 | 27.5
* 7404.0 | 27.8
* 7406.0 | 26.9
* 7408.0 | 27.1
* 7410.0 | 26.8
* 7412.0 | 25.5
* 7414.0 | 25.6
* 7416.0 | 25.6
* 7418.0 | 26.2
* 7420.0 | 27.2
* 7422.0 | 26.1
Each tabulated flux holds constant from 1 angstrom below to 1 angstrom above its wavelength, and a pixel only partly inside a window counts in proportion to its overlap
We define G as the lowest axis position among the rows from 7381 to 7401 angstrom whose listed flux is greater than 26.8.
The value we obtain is 7384.0 angstrom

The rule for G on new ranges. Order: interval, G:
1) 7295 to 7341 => 7320.0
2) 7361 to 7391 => 7368.0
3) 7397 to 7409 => 7402.0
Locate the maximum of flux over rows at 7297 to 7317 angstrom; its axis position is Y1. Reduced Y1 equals 7312.0 angstrom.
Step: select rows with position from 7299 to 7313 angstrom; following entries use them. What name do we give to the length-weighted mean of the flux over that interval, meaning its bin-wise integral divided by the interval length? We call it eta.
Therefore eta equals 24.3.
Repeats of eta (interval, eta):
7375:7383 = 26.0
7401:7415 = 26.7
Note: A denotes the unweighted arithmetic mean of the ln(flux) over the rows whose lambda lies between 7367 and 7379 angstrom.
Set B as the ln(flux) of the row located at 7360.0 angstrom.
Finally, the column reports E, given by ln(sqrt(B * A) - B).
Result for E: -3.2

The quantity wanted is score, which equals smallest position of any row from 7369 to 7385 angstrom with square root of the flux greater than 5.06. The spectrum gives 7370.0 angstrom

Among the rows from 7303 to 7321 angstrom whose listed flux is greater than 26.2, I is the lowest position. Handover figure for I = 7318.0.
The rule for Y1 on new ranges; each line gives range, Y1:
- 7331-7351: 7342.0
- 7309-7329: 7320.0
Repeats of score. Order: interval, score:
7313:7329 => 7318.0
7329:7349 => 7340.0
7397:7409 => 7402.0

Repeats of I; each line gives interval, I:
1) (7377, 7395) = 7384.0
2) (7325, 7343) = 7340.0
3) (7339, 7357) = 7340.0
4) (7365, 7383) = 7368.0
